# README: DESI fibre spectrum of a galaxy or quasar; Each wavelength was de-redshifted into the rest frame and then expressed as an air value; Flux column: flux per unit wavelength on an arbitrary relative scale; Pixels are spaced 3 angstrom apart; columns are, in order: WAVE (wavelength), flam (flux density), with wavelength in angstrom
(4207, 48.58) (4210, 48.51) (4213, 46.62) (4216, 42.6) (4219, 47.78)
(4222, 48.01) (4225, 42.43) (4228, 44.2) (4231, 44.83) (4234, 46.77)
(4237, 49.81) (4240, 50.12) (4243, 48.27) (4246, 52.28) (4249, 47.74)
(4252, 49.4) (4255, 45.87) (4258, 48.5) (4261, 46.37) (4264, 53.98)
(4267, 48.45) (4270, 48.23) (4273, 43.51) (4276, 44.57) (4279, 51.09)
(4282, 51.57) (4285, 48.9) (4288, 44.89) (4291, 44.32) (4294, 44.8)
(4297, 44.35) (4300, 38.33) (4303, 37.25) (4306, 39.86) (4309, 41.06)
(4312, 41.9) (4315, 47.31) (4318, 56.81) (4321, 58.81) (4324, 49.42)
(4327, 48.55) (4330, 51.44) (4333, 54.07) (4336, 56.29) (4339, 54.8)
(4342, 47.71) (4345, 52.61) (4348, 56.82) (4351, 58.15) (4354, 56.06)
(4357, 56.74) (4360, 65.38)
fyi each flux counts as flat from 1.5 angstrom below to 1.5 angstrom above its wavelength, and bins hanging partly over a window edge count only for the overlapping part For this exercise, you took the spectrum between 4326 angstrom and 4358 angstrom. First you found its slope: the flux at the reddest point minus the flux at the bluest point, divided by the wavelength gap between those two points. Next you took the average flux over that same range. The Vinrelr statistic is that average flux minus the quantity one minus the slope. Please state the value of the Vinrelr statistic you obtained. 53.2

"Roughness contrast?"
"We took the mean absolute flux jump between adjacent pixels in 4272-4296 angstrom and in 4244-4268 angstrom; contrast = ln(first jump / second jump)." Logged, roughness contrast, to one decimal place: -0.6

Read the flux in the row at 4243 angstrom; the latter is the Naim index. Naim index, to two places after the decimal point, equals 48.27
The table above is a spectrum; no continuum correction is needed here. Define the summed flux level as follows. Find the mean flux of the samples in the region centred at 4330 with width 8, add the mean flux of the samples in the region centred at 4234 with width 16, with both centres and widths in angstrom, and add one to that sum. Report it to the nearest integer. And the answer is 99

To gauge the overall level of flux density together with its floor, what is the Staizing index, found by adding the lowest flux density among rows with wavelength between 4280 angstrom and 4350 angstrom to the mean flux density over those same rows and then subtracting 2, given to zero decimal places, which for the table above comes 84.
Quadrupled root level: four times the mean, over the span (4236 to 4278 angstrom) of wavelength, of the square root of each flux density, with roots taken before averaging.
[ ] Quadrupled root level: 27.8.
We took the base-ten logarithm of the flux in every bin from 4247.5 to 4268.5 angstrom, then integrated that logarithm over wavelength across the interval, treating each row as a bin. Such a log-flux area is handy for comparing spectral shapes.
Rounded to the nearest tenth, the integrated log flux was 35.4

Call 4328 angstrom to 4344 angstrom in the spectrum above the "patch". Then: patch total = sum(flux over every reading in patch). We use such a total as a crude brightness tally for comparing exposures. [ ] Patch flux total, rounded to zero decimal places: 264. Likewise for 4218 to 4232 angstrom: 227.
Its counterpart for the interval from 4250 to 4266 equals 244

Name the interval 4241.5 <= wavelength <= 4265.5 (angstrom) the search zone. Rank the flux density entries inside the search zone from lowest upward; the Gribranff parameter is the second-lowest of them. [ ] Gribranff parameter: 46.37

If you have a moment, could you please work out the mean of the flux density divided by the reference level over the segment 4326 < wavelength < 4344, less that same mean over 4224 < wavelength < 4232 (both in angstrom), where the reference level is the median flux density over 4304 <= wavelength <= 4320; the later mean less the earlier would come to 0.20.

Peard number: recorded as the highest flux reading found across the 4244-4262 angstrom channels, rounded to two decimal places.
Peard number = 52.28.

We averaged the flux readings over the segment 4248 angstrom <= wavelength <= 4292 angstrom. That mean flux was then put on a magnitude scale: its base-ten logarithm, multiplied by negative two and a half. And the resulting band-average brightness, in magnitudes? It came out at -4.20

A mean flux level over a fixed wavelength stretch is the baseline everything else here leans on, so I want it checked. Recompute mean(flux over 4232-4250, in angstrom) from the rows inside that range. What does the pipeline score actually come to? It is 49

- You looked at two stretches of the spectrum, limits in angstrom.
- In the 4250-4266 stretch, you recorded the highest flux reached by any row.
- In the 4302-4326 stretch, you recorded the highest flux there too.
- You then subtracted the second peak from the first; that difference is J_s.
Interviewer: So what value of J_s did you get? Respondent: -4.8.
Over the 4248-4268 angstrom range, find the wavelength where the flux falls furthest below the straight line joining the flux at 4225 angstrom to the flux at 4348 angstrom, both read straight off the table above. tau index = 4261 angstrom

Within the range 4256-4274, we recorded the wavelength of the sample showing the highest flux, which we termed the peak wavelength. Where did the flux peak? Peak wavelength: 4264 angstrom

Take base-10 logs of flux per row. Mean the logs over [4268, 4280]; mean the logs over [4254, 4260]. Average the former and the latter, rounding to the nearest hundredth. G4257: 1.67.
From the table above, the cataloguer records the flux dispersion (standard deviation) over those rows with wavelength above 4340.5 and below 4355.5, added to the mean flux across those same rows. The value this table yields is 58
